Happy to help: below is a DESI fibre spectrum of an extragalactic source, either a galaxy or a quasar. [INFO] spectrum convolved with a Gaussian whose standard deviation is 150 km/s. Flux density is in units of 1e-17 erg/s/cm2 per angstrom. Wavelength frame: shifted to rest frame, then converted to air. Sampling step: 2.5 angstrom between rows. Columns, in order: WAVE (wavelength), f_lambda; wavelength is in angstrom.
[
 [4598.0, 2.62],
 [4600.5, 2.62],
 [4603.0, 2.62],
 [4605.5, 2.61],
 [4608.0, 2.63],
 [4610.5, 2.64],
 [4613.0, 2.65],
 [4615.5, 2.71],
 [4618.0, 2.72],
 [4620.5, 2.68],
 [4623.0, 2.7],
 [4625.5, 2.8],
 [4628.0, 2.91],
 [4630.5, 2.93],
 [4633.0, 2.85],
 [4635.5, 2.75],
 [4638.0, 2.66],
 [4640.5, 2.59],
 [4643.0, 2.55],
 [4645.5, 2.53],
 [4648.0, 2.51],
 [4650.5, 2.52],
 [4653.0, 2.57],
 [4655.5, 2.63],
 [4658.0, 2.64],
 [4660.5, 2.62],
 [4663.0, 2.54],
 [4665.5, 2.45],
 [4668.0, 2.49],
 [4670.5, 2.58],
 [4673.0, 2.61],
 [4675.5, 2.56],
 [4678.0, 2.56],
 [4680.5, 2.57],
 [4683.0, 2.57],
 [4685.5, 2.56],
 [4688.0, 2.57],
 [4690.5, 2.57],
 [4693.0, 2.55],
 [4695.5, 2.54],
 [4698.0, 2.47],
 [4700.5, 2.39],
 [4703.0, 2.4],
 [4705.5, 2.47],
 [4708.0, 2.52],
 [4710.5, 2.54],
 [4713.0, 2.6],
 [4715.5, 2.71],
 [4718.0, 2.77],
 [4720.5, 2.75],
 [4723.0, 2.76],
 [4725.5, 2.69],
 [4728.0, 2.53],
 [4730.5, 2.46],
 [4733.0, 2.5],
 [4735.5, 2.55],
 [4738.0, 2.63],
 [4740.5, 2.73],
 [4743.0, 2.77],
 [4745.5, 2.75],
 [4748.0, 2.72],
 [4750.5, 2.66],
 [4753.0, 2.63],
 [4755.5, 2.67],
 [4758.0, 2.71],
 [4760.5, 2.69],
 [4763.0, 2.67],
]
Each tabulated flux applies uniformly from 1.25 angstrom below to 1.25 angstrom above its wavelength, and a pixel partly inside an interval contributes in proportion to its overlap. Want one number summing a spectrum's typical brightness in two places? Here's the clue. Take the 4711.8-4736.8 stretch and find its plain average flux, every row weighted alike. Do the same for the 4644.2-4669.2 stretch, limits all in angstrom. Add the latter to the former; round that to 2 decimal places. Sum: 5.18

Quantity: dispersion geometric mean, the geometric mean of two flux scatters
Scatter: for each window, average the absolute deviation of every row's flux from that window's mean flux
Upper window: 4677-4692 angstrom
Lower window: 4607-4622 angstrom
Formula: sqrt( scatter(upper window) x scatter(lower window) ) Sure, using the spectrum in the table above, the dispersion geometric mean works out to 0.01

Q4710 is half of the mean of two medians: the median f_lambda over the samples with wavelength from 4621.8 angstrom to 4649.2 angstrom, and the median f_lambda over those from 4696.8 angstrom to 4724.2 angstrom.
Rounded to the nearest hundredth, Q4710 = 1.31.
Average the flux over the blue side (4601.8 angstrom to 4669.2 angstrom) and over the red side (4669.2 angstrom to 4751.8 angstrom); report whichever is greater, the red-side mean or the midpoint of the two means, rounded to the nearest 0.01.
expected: 2.62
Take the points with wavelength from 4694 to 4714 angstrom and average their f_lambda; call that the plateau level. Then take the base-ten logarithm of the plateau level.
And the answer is 0.396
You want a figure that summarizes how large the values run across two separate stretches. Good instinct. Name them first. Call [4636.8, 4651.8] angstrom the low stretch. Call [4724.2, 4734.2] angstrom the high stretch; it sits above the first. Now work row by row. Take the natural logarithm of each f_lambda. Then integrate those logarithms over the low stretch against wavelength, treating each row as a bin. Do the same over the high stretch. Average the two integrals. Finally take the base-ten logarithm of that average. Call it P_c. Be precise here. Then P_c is 1.07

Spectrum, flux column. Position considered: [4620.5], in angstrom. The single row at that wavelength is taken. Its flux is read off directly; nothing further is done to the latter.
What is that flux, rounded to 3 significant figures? 2.68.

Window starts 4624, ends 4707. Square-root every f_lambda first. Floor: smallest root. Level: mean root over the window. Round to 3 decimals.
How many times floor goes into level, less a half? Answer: 0.541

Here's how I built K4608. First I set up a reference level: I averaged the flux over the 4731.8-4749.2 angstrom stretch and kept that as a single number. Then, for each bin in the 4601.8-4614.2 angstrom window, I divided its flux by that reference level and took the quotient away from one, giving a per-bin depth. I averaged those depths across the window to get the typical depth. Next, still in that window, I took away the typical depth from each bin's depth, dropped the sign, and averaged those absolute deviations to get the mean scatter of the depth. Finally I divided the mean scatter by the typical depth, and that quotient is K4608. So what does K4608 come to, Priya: 0.35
